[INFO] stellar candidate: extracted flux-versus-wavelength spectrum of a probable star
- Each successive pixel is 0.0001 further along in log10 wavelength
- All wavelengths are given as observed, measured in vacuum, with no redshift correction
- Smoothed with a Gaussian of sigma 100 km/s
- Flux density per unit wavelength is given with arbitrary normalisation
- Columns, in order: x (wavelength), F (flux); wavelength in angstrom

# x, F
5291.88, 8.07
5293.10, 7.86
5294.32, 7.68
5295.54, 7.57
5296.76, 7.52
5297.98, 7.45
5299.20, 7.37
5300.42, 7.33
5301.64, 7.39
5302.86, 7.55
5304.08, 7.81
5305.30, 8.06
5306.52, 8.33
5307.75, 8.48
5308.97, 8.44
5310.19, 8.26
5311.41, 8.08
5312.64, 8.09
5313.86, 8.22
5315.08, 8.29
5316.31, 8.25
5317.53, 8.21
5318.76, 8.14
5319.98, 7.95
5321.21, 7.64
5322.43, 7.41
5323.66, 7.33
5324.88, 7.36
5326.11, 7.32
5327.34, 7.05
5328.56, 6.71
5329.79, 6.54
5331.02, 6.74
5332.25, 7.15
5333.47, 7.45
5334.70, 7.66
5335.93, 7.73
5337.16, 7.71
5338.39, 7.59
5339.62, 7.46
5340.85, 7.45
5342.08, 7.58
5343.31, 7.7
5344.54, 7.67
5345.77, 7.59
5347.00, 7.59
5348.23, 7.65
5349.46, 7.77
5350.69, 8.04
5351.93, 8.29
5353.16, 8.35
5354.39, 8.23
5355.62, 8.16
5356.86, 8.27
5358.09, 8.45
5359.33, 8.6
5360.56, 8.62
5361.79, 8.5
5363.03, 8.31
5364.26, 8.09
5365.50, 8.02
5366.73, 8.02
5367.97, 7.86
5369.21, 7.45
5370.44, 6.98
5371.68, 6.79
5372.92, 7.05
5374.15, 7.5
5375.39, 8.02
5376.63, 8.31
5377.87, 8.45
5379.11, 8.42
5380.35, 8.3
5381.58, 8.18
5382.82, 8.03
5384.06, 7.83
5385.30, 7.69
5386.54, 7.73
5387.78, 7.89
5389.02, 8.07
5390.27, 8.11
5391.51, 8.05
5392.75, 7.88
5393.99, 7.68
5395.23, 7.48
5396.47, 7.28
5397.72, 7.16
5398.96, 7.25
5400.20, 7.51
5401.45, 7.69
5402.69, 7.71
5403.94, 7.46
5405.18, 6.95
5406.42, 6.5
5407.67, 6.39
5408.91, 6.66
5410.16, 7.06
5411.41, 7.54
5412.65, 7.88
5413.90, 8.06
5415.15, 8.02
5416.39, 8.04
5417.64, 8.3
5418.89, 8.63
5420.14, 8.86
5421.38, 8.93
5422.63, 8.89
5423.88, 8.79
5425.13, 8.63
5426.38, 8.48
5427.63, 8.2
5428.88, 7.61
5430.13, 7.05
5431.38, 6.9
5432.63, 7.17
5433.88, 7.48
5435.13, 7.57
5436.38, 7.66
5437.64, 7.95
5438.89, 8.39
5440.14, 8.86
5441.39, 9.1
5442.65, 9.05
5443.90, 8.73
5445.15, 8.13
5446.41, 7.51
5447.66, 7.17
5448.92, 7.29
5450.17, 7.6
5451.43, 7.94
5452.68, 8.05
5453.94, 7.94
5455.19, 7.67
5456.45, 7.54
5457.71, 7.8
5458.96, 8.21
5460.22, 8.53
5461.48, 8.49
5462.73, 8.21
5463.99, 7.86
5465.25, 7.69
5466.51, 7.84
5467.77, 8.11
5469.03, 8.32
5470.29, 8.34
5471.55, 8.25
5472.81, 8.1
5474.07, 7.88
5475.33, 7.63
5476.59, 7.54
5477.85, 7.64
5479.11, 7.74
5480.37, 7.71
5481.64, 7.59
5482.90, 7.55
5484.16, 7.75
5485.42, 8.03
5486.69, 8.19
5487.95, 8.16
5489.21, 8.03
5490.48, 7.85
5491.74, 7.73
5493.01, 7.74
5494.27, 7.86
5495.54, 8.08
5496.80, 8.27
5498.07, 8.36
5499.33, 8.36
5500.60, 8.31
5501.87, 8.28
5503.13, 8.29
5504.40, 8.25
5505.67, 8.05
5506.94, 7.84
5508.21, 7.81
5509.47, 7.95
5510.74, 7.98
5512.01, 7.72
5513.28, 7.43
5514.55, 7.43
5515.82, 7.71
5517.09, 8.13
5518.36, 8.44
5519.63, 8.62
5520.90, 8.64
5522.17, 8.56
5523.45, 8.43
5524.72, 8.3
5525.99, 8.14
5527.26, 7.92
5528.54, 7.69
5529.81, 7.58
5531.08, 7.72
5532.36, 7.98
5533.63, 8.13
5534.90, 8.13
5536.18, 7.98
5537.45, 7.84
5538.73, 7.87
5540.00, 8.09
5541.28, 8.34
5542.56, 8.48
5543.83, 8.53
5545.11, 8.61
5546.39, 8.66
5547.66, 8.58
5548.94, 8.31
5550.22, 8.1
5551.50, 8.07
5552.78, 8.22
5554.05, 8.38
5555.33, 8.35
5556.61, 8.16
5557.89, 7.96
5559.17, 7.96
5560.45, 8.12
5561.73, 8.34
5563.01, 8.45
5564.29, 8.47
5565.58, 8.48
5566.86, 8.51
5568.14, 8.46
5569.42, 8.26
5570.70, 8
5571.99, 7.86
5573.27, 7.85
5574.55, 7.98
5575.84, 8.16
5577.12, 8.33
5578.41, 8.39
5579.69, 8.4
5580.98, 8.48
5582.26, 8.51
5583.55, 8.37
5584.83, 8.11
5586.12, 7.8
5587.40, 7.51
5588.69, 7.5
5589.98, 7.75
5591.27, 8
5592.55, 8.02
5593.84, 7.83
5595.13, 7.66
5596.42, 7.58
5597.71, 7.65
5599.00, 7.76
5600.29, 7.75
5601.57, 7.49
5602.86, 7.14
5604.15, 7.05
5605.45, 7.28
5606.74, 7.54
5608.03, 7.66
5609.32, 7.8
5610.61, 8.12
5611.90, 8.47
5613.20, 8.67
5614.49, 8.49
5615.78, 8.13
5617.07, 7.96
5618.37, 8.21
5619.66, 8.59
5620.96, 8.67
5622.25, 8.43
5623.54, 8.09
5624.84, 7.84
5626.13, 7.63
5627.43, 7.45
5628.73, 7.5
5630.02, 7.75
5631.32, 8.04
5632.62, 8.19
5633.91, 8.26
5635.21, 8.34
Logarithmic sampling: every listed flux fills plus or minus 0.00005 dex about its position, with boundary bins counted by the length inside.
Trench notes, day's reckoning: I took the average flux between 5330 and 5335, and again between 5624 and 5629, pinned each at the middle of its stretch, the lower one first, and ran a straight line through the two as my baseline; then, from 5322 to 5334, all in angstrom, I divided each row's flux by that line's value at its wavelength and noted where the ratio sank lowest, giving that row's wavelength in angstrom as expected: 5329.79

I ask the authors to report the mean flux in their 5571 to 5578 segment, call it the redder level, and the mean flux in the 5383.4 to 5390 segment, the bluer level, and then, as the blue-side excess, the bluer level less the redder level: -0.19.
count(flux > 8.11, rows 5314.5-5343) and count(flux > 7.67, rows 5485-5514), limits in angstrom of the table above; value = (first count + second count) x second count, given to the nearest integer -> 572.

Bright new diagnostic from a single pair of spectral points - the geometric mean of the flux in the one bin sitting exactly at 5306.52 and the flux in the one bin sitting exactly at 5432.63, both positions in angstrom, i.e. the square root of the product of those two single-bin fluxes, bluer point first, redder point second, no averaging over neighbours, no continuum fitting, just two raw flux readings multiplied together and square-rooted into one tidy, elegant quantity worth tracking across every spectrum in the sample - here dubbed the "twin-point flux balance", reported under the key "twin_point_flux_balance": 7.73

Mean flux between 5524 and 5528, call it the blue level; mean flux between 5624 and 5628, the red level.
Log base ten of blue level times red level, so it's 1.79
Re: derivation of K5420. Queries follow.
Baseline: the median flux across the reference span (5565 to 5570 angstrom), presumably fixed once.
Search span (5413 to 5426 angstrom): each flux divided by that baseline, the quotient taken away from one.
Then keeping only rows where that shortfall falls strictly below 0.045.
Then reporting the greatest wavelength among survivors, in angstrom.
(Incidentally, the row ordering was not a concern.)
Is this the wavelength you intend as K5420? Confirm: 5425.13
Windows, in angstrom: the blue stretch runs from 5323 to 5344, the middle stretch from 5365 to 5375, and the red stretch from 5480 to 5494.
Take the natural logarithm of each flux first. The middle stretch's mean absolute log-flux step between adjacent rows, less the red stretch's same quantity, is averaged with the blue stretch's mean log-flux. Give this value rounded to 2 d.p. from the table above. 1.01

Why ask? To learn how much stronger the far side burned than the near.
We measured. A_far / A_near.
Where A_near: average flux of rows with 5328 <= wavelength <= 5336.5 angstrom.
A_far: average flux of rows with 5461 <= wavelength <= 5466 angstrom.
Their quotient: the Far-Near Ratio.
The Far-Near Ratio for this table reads 1.13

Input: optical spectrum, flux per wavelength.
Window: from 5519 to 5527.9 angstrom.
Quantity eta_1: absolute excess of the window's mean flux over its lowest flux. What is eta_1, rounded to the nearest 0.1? 0.5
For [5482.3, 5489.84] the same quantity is 0.4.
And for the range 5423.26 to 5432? 1.1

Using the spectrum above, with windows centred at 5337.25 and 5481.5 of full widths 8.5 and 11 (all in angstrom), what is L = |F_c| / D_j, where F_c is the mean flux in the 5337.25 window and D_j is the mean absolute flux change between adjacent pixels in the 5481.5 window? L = 59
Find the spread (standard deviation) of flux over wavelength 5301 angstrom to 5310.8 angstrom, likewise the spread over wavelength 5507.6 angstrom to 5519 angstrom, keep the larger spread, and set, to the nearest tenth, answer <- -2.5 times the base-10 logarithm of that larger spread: 1.0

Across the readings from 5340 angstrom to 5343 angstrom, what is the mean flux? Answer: 7.5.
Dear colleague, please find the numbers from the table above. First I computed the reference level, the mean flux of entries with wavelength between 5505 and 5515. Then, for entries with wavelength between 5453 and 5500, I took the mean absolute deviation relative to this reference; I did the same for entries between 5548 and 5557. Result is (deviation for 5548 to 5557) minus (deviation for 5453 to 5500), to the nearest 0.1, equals 0.2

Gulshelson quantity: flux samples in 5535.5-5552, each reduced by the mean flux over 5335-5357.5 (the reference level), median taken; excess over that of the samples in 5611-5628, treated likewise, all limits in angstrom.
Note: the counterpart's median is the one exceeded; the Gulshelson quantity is 0.10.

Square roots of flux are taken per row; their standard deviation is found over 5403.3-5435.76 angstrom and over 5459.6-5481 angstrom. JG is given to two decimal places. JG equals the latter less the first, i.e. -0.08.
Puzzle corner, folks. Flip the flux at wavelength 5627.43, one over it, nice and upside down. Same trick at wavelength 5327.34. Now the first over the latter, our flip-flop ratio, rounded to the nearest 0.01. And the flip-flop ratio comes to 0.95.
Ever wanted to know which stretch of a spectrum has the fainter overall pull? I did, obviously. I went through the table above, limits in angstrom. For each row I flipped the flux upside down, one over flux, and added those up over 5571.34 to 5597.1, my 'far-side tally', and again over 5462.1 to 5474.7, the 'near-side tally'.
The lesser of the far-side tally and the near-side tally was 1.24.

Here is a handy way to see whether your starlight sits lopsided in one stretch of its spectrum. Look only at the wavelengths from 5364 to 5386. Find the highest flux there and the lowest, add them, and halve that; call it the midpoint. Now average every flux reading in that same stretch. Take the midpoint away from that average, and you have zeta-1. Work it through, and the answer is 0.21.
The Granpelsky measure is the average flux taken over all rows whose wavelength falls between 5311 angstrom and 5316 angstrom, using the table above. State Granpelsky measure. 8.17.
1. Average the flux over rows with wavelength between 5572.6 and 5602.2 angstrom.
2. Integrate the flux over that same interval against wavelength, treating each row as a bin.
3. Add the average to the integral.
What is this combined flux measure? 243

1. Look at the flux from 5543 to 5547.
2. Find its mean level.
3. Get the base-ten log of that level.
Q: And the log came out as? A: 0.934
